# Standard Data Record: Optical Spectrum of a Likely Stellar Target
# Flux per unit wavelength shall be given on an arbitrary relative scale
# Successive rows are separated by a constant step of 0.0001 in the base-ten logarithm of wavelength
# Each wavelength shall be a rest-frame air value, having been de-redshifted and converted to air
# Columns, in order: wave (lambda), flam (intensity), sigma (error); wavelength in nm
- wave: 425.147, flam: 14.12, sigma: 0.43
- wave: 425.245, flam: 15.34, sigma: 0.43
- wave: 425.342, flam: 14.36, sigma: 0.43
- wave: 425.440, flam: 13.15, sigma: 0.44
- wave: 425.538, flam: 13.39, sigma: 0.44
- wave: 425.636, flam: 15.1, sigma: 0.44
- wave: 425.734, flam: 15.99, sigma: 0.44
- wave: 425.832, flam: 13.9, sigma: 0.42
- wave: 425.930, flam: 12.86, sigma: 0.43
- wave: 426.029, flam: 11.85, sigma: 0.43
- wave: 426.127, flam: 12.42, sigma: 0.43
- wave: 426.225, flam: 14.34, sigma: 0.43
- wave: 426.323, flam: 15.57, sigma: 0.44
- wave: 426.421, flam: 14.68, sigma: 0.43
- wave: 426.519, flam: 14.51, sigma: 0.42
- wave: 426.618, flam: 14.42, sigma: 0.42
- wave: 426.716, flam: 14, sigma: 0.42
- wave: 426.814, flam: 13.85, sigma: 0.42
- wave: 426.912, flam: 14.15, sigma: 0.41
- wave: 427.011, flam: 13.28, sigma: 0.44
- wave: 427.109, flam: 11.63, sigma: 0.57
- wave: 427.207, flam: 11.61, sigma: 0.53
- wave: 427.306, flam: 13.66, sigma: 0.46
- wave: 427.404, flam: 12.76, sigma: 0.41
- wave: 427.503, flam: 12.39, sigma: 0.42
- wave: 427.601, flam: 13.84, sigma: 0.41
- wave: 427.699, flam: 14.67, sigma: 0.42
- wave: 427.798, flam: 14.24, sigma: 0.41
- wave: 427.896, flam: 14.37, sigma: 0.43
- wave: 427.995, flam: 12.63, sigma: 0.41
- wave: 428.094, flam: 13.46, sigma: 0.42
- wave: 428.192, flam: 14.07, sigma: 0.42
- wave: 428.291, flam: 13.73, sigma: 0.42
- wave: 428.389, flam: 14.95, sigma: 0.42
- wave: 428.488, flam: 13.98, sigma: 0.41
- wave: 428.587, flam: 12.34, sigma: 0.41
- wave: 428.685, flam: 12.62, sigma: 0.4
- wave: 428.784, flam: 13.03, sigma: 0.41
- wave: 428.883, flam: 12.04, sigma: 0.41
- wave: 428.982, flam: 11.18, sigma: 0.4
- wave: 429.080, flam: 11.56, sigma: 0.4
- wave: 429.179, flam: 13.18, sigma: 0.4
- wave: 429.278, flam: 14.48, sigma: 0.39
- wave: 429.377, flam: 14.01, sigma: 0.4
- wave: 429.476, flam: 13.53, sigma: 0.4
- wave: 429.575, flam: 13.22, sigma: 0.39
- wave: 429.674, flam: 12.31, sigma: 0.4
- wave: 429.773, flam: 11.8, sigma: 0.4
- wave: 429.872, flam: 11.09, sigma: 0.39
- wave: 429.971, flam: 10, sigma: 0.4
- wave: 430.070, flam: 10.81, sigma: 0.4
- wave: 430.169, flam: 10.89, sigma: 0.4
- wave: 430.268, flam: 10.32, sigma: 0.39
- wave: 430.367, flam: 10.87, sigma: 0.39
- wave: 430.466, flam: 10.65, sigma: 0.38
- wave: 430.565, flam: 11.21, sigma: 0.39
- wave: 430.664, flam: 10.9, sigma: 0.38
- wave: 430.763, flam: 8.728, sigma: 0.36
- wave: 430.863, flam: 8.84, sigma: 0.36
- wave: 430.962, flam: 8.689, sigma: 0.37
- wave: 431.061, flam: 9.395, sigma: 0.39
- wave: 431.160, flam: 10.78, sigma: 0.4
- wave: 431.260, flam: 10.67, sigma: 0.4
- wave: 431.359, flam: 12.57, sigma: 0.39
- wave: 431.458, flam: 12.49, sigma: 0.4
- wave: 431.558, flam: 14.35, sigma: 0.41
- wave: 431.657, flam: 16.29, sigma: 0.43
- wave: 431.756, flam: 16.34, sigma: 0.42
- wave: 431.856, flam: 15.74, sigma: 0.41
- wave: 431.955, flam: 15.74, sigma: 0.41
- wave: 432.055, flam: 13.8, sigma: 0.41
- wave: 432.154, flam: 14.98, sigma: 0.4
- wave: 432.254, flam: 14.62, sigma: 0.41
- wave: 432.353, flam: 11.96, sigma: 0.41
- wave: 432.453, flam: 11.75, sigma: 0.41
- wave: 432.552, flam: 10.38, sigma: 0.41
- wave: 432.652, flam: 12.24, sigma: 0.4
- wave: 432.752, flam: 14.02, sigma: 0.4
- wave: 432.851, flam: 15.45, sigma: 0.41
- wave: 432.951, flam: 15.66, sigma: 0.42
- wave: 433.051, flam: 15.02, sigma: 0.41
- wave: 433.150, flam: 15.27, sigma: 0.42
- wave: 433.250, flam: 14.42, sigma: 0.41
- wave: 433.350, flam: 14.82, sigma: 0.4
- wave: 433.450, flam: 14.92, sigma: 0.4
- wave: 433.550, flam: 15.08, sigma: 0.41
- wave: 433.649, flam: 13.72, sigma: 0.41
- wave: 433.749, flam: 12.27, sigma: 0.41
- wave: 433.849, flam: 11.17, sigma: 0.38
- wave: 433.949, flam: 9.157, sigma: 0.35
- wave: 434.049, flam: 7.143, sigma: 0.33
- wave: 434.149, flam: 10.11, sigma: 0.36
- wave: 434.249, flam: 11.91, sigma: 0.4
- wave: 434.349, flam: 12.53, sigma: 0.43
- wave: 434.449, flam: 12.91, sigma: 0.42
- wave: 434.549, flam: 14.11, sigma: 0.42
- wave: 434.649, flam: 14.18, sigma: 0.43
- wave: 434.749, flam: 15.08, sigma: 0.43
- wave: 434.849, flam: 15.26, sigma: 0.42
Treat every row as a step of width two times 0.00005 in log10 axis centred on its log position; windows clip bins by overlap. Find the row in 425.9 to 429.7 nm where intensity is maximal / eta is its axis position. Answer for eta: 426.323 nm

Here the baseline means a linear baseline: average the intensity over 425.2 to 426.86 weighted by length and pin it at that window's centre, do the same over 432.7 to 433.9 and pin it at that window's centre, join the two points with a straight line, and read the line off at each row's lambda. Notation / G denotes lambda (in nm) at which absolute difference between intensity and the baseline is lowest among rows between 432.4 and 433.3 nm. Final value 433.250 nm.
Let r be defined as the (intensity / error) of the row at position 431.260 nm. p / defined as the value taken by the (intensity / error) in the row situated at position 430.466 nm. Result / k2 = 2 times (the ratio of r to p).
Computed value 1.90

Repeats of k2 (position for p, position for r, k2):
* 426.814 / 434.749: 2.13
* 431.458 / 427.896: 2.14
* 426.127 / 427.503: 2.04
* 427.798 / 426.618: 1.98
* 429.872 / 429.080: 2.03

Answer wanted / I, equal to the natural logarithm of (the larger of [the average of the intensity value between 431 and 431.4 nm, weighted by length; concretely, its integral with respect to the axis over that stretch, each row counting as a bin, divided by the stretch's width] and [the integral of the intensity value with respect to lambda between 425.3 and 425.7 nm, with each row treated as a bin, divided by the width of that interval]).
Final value 2.64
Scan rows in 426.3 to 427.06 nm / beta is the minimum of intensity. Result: 13.28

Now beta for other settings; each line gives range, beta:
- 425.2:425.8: 13.15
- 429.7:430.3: 10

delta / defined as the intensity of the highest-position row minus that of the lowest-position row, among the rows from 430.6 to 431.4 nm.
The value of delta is 2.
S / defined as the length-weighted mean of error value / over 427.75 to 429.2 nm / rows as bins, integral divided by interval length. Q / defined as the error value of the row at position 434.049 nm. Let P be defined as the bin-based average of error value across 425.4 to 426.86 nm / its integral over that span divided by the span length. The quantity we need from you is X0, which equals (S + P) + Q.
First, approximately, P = 0.43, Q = 0.330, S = 0.412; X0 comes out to 1.17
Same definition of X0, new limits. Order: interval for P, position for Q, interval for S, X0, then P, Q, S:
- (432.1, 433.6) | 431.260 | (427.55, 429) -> 1.22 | 0.41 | 0.400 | 0.414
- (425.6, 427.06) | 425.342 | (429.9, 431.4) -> 1.24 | 0.43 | 0.430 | 0.387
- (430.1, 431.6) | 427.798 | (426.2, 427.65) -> 1.24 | 0.39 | 0.410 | 0.442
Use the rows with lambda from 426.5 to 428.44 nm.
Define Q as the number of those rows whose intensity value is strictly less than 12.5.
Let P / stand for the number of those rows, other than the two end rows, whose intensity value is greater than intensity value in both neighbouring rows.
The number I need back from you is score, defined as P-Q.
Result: 2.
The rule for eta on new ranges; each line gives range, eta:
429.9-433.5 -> 431.756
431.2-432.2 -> 431.756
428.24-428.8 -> 428.389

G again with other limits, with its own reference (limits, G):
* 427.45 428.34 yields 427.798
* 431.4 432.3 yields 431.558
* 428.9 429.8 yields 429.377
